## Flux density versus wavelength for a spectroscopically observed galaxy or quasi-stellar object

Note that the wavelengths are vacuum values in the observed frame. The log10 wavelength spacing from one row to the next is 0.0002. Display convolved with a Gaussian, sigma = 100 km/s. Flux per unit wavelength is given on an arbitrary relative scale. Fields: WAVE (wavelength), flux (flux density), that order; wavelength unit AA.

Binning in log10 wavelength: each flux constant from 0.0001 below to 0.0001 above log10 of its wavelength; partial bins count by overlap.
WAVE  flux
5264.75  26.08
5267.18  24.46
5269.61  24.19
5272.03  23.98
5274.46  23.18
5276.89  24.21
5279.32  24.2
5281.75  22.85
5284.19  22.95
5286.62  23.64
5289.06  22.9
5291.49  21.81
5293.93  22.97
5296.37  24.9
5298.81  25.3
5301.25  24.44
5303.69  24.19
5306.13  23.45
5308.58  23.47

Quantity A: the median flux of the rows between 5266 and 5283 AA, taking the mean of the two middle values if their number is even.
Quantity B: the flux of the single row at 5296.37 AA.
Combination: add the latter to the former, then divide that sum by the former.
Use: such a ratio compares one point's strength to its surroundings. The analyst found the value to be 2.03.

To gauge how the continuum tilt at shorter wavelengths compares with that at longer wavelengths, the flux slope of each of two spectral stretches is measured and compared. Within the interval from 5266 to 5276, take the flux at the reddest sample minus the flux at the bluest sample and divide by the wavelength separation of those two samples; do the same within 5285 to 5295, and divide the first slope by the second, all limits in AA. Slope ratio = 1.9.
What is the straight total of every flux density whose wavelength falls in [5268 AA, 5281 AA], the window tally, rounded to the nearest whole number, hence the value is 120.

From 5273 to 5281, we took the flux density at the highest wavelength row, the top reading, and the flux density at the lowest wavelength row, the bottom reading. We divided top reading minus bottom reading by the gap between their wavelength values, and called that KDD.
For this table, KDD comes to 0.21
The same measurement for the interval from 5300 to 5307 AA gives -0.20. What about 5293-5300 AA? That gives 0.48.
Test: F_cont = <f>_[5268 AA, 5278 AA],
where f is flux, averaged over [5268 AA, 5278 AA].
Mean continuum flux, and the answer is 23.9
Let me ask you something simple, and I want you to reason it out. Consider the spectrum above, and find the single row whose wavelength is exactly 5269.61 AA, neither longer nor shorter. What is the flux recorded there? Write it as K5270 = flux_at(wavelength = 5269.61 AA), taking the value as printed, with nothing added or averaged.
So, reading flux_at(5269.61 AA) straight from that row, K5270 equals 24.19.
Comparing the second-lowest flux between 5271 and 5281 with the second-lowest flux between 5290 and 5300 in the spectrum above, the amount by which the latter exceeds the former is -1.0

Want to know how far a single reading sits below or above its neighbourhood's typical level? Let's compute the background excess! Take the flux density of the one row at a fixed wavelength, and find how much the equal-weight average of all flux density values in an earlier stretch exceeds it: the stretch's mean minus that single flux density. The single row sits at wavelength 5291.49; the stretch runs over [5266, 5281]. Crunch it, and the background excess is 2.2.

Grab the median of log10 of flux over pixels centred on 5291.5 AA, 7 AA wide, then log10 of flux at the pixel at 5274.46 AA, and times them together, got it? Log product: 1.856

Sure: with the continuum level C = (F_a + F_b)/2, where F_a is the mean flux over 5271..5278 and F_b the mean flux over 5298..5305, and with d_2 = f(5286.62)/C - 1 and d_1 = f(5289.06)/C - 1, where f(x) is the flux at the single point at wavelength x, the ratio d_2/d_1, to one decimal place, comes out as 0.4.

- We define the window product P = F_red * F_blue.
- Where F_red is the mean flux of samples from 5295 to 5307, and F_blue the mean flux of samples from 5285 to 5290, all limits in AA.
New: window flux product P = 569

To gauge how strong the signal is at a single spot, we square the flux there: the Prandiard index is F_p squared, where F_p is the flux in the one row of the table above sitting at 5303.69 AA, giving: 585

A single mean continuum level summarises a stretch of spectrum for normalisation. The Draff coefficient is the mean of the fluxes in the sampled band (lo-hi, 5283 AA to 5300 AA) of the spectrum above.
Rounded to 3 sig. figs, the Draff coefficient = 23.5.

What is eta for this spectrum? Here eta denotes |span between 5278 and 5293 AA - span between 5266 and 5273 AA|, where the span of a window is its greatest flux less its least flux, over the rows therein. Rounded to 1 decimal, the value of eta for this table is 1.9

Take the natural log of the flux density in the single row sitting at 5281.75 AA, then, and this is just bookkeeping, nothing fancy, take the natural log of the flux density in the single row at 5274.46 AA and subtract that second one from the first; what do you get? -0.014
